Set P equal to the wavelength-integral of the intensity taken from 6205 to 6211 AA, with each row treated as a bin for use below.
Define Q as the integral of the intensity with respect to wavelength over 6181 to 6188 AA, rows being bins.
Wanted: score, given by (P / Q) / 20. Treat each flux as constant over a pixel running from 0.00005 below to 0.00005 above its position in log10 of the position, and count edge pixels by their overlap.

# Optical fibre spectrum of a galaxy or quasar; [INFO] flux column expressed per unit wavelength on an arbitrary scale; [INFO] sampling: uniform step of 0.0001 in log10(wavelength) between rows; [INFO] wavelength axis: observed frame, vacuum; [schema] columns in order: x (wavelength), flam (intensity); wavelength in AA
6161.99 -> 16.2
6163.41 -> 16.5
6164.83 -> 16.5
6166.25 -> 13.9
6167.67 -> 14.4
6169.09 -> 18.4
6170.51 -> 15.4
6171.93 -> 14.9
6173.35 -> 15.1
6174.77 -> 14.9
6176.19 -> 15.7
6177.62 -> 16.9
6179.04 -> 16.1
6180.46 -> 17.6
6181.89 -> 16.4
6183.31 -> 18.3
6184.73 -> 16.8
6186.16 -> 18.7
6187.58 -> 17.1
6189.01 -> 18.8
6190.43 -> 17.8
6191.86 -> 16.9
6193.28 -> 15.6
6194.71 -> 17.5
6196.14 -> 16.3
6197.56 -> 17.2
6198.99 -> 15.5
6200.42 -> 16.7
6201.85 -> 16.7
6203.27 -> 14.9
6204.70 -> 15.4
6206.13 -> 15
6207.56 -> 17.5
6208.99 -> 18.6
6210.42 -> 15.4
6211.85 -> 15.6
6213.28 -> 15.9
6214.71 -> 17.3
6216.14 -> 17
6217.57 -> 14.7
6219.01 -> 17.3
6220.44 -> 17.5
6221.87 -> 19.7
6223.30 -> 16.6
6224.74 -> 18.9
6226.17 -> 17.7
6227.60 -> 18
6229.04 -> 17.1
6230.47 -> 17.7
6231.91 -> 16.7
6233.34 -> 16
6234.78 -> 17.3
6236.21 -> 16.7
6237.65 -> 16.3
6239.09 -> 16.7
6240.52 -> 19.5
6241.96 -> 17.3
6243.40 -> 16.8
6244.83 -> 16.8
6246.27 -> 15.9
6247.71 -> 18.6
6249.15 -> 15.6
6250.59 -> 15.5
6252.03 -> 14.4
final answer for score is 0.041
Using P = 99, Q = 122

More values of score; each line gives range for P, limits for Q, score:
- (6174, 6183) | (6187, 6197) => 0.043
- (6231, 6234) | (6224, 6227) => 0.045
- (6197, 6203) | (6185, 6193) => 0.035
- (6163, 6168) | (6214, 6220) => 0.038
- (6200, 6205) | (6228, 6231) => 0.076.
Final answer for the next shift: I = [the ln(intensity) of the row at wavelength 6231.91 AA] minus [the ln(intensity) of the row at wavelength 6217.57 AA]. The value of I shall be 0.13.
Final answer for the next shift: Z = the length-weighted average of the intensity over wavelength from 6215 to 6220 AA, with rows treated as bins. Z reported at 16.5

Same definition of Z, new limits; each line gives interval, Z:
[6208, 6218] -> 16.4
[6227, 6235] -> 17.1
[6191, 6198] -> 16.7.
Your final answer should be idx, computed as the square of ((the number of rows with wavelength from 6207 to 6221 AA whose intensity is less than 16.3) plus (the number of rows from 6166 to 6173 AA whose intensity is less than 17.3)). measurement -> 64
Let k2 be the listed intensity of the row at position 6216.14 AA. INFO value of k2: 17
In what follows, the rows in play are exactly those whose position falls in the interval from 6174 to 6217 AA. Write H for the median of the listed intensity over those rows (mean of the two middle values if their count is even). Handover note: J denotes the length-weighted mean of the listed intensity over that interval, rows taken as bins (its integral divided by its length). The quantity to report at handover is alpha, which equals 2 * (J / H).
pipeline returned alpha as 1.99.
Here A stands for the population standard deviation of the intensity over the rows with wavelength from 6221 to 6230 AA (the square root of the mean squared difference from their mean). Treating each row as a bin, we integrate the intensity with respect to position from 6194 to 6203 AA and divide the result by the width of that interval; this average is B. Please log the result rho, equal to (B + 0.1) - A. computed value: 15.6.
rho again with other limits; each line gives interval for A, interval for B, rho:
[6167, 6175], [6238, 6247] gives 15.9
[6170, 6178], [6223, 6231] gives 17.1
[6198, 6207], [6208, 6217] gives 16.0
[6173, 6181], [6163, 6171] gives 15.0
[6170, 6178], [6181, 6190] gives 17.1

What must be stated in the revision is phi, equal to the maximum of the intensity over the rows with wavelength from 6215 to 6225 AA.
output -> 19.7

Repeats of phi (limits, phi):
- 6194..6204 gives 17.5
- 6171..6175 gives 15.1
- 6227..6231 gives 18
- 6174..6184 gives 18.3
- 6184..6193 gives 18.8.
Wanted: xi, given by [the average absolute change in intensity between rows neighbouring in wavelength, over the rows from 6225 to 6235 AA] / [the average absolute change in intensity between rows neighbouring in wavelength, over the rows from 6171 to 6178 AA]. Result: 1.33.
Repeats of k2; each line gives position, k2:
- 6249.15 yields 15.6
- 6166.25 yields 13.9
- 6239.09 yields 16.7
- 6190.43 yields 17.8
